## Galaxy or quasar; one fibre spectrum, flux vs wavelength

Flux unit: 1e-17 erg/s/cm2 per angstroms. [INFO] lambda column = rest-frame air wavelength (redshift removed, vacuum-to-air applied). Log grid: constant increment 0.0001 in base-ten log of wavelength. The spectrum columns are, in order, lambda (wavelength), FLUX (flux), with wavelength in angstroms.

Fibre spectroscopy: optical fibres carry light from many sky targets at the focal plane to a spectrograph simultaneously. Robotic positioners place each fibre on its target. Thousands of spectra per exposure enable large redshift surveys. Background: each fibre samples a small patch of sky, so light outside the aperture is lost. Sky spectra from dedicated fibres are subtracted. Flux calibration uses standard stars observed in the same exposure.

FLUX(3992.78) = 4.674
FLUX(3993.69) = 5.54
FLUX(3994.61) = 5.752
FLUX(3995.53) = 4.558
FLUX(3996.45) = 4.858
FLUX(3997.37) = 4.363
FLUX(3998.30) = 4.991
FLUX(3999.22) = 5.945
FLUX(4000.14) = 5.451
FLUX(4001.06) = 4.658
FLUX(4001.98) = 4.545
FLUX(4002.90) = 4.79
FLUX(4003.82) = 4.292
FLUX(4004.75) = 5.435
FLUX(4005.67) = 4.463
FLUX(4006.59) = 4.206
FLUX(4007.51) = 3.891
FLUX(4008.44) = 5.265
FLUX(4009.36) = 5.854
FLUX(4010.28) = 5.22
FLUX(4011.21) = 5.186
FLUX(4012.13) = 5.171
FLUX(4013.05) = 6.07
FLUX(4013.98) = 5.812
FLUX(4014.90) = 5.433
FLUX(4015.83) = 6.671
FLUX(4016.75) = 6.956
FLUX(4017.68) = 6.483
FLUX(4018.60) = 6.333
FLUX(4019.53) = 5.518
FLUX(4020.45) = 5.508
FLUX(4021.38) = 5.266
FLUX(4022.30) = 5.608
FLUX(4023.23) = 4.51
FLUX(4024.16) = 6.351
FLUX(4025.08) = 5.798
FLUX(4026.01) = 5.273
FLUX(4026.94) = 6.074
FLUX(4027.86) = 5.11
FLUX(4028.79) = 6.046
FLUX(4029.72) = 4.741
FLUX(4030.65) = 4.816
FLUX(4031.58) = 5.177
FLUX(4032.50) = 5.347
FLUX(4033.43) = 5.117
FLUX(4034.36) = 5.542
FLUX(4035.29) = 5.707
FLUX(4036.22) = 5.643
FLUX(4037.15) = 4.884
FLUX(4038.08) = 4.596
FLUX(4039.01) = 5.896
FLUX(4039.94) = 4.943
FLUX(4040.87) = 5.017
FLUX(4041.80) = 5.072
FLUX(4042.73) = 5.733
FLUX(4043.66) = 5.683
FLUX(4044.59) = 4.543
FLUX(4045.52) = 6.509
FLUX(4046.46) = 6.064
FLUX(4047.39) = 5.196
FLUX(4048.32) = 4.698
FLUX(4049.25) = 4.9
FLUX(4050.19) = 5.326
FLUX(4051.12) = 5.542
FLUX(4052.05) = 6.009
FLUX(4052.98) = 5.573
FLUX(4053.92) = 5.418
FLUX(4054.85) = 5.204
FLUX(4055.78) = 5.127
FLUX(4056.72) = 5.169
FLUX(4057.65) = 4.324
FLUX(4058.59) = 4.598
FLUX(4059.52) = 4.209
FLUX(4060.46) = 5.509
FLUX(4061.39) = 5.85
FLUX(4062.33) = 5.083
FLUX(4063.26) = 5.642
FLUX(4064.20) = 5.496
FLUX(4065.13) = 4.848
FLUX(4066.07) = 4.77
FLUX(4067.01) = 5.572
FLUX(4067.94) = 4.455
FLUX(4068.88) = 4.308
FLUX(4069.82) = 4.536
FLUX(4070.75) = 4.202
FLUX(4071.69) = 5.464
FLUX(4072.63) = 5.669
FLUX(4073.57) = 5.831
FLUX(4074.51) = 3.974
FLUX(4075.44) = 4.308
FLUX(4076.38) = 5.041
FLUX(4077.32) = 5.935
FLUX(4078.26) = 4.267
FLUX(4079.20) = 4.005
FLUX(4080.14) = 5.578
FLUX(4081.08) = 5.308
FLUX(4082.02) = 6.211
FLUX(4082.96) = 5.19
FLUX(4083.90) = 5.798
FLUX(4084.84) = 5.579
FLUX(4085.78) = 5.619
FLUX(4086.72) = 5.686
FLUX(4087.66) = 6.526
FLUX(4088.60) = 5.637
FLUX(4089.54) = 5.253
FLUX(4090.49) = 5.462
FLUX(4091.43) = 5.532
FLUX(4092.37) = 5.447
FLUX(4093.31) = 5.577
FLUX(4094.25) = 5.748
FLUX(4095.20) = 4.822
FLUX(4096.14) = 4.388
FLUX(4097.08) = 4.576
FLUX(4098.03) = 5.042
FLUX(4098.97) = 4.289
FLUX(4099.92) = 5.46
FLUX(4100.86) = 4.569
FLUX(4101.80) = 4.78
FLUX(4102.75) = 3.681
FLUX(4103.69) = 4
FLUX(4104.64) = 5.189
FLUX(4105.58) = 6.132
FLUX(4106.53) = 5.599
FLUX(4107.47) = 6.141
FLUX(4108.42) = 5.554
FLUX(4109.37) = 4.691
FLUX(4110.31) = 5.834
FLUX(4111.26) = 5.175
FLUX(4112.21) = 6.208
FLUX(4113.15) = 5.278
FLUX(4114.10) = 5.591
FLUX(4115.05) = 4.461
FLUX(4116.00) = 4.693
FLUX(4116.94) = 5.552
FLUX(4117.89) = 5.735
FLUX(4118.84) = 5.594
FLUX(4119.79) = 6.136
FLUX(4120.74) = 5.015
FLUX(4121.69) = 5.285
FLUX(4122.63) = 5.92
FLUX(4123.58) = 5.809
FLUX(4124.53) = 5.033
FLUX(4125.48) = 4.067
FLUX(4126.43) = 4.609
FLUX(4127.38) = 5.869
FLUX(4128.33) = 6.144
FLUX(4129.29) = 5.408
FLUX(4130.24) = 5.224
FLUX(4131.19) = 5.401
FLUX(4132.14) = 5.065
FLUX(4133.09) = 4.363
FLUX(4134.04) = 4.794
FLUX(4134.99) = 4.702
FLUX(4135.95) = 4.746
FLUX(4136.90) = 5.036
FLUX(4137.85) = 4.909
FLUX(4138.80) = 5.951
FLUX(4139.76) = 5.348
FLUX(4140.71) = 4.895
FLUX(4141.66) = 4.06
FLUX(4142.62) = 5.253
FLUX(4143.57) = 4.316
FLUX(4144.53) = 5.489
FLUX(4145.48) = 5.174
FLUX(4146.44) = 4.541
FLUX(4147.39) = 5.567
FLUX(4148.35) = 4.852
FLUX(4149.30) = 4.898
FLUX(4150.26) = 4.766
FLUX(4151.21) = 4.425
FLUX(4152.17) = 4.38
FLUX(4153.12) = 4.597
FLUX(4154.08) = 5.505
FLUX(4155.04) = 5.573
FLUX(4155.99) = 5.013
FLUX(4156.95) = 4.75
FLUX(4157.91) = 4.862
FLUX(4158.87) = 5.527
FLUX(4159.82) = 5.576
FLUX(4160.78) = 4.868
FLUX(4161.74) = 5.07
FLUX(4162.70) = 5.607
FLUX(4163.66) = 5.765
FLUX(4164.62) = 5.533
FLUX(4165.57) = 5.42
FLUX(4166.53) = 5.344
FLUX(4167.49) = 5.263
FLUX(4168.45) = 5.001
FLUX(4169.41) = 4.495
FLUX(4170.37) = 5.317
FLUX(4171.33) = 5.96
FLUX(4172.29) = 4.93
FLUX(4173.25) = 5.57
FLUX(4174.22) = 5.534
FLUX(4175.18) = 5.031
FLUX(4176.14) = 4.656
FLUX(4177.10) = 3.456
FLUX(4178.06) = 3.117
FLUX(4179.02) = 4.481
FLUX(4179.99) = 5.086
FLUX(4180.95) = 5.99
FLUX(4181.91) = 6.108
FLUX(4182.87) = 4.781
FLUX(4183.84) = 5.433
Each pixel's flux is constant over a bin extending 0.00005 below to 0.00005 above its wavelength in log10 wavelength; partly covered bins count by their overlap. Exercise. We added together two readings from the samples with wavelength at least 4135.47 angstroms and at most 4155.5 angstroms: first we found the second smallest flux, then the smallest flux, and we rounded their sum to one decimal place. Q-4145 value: 8.4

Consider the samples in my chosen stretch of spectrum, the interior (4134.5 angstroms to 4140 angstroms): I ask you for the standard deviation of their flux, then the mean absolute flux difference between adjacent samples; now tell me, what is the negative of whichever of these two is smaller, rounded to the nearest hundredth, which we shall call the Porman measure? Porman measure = -0.42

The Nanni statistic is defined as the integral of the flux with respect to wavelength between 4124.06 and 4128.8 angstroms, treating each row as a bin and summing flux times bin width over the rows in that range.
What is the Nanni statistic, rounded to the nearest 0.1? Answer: 24.4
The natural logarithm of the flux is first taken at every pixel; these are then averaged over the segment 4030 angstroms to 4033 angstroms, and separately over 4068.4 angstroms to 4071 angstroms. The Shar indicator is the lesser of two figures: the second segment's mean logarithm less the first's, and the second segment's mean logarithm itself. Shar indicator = -0.16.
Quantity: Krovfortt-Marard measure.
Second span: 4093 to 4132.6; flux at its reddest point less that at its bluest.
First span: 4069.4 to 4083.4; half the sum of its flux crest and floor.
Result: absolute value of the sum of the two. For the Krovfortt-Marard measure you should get 4.6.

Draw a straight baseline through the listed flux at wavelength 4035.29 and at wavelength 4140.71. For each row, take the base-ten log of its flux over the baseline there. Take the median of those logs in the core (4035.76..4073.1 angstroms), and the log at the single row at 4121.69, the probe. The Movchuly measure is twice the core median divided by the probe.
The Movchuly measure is -3.1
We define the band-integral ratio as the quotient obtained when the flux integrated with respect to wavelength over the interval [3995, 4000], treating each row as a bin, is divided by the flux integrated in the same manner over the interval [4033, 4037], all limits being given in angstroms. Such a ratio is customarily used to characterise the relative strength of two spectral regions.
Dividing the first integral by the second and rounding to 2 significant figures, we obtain 1.1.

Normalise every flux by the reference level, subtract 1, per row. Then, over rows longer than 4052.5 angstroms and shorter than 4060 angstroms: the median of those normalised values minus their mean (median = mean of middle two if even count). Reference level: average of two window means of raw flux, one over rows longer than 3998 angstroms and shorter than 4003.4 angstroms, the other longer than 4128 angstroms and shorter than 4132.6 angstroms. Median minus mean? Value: 0.037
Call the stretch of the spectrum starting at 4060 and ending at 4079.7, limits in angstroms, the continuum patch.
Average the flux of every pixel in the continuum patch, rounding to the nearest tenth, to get 5.0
